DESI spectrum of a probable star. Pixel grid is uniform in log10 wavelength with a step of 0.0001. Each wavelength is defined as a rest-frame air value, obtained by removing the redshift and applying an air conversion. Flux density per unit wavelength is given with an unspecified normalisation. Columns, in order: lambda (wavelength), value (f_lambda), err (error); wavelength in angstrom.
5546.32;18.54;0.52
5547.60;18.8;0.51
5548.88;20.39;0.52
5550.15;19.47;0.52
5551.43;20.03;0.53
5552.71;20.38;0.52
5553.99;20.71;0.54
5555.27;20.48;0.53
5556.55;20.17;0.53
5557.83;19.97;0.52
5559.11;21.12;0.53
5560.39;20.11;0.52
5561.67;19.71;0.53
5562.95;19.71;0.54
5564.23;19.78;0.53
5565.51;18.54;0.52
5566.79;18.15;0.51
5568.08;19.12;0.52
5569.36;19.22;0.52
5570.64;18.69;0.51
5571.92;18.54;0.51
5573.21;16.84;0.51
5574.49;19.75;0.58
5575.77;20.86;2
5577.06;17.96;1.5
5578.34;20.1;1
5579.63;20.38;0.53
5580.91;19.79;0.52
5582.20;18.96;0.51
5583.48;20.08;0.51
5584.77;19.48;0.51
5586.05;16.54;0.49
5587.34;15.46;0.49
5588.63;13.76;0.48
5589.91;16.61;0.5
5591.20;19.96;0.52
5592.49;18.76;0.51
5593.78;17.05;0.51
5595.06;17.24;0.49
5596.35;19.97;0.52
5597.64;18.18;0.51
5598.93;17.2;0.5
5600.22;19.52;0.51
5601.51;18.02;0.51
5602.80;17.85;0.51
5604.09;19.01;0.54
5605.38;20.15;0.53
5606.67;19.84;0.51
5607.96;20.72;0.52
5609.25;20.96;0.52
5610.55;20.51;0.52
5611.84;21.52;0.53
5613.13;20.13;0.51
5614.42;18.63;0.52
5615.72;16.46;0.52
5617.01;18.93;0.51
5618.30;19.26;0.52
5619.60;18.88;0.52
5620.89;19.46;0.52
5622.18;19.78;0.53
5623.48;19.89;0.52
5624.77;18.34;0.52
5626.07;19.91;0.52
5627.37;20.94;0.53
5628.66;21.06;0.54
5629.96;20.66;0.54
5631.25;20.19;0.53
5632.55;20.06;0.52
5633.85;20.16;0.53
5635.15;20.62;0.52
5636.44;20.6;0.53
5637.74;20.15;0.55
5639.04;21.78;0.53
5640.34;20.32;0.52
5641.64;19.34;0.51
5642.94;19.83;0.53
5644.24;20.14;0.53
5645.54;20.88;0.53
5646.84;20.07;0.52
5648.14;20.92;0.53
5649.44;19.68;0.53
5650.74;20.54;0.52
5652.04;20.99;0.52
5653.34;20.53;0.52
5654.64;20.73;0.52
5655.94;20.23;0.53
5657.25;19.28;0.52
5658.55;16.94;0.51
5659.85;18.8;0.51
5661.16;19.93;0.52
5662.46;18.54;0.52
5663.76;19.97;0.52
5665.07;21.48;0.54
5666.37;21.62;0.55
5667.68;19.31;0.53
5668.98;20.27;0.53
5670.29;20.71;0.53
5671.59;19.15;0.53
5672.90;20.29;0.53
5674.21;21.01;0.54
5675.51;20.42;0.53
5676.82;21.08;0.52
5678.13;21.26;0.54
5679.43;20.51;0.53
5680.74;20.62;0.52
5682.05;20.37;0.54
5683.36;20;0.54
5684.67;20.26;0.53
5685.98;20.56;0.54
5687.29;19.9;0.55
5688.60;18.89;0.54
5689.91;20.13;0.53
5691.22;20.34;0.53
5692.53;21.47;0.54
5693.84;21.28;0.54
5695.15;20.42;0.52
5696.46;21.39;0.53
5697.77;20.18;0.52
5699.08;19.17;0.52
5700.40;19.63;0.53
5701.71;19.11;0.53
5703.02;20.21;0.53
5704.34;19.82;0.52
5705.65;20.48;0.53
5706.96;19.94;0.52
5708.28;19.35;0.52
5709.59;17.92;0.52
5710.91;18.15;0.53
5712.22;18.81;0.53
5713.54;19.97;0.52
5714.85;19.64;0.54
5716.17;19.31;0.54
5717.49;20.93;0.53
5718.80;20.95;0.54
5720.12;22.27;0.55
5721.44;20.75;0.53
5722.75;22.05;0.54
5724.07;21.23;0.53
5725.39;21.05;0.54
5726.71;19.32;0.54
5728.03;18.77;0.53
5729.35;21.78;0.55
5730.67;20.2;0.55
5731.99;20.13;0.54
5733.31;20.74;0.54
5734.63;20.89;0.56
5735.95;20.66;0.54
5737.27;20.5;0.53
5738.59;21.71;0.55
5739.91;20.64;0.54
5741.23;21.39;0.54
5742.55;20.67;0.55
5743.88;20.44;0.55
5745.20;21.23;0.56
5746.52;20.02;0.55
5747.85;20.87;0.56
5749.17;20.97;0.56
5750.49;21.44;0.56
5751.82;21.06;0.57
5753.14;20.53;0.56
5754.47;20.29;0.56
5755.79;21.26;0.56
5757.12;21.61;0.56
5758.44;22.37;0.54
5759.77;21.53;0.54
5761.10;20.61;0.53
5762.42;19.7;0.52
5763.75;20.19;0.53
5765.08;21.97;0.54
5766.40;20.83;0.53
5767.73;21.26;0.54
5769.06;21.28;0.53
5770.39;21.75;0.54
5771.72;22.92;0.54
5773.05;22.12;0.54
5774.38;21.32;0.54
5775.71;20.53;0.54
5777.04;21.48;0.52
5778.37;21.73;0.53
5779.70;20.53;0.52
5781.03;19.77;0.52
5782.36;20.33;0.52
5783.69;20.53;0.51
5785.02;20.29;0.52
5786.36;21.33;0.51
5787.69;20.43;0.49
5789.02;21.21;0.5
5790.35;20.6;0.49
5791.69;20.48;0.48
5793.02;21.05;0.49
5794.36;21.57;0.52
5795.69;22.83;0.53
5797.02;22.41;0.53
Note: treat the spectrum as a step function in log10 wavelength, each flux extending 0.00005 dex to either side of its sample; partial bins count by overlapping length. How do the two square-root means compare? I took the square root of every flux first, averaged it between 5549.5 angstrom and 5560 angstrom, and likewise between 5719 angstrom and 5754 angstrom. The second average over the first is 1.01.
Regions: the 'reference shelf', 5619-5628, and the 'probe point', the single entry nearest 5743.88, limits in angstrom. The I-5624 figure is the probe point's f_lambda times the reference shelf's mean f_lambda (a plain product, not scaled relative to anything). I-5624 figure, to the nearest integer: 401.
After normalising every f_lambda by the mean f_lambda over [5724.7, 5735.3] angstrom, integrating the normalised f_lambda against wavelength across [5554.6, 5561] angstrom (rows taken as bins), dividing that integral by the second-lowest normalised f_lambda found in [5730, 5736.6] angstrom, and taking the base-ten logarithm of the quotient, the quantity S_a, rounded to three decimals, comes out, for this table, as 0.810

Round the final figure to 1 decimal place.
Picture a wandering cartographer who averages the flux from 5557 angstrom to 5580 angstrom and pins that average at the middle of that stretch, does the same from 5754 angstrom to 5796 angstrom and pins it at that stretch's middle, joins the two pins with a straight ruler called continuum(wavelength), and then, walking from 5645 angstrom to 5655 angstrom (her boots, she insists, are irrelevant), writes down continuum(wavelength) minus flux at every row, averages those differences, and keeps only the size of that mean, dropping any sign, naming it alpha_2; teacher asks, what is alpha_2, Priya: 0.5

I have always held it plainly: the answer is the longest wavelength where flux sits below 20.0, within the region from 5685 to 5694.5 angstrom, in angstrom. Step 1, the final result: 5688.60 angstrom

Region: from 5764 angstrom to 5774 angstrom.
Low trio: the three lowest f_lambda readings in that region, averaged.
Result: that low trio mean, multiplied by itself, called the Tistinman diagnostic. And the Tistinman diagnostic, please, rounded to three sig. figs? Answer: 446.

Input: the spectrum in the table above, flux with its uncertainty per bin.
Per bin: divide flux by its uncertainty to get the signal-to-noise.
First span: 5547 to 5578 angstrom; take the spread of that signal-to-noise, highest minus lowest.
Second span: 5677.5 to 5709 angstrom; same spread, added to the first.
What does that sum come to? 35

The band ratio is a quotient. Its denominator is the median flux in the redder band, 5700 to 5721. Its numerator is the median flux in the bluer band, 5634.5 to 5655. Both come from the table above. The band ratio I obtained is 1.04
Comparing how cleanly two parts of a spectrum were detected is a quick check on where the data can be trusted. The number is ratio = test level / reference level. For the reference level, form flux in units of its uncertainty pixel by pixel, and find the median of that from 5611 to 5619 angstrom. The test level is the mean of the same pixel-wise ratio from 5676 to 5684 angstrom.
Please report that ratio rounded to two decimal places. 1.05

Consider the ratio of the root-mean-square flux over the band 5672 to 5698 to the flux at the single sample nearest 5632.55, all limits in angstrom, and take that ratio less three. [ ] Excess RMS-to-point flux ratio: -1.98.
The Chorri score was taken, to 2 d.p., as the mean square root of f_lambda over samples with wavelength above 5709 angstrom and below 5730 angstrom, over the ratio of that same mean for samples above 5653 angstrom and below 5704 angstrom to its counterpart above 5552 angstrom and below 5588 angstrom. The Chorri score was 4.39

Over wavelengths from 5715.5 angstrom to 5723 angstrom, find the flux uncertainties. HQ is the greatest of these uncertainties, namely 0.550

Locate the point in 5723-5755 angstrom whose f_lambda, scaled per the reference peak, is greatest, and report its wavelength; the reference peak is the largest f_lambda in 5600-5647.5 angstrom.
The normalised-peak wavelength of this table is 5729.35 angstrom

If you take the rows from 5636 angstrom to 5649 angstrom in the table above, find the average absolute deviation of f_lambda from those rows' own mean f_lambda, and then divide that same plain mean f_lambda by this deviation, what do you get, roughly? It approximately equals 40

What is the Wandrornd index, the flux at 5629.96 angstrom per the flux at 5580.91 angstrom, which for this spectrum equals 1.04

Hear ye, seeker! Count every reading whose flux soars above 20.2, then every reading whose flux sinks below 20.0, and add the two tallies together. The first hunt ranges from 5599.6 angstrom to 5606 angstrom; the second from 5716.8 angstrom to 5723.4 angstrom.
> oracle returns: 0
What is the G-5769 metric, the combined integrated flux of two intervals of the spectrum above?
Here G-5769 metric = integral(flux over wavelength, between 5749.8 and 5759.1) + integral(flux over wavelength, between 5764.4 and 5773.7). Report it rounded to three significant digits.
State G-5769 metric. 399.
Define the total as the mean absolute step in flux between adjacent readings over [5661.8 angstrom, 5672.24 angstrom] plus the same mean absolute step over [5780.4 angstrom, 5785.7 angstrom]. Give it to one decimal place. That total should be 1.5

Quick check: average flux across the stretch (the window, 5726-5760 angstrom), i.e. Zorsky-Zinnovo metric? 20.8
